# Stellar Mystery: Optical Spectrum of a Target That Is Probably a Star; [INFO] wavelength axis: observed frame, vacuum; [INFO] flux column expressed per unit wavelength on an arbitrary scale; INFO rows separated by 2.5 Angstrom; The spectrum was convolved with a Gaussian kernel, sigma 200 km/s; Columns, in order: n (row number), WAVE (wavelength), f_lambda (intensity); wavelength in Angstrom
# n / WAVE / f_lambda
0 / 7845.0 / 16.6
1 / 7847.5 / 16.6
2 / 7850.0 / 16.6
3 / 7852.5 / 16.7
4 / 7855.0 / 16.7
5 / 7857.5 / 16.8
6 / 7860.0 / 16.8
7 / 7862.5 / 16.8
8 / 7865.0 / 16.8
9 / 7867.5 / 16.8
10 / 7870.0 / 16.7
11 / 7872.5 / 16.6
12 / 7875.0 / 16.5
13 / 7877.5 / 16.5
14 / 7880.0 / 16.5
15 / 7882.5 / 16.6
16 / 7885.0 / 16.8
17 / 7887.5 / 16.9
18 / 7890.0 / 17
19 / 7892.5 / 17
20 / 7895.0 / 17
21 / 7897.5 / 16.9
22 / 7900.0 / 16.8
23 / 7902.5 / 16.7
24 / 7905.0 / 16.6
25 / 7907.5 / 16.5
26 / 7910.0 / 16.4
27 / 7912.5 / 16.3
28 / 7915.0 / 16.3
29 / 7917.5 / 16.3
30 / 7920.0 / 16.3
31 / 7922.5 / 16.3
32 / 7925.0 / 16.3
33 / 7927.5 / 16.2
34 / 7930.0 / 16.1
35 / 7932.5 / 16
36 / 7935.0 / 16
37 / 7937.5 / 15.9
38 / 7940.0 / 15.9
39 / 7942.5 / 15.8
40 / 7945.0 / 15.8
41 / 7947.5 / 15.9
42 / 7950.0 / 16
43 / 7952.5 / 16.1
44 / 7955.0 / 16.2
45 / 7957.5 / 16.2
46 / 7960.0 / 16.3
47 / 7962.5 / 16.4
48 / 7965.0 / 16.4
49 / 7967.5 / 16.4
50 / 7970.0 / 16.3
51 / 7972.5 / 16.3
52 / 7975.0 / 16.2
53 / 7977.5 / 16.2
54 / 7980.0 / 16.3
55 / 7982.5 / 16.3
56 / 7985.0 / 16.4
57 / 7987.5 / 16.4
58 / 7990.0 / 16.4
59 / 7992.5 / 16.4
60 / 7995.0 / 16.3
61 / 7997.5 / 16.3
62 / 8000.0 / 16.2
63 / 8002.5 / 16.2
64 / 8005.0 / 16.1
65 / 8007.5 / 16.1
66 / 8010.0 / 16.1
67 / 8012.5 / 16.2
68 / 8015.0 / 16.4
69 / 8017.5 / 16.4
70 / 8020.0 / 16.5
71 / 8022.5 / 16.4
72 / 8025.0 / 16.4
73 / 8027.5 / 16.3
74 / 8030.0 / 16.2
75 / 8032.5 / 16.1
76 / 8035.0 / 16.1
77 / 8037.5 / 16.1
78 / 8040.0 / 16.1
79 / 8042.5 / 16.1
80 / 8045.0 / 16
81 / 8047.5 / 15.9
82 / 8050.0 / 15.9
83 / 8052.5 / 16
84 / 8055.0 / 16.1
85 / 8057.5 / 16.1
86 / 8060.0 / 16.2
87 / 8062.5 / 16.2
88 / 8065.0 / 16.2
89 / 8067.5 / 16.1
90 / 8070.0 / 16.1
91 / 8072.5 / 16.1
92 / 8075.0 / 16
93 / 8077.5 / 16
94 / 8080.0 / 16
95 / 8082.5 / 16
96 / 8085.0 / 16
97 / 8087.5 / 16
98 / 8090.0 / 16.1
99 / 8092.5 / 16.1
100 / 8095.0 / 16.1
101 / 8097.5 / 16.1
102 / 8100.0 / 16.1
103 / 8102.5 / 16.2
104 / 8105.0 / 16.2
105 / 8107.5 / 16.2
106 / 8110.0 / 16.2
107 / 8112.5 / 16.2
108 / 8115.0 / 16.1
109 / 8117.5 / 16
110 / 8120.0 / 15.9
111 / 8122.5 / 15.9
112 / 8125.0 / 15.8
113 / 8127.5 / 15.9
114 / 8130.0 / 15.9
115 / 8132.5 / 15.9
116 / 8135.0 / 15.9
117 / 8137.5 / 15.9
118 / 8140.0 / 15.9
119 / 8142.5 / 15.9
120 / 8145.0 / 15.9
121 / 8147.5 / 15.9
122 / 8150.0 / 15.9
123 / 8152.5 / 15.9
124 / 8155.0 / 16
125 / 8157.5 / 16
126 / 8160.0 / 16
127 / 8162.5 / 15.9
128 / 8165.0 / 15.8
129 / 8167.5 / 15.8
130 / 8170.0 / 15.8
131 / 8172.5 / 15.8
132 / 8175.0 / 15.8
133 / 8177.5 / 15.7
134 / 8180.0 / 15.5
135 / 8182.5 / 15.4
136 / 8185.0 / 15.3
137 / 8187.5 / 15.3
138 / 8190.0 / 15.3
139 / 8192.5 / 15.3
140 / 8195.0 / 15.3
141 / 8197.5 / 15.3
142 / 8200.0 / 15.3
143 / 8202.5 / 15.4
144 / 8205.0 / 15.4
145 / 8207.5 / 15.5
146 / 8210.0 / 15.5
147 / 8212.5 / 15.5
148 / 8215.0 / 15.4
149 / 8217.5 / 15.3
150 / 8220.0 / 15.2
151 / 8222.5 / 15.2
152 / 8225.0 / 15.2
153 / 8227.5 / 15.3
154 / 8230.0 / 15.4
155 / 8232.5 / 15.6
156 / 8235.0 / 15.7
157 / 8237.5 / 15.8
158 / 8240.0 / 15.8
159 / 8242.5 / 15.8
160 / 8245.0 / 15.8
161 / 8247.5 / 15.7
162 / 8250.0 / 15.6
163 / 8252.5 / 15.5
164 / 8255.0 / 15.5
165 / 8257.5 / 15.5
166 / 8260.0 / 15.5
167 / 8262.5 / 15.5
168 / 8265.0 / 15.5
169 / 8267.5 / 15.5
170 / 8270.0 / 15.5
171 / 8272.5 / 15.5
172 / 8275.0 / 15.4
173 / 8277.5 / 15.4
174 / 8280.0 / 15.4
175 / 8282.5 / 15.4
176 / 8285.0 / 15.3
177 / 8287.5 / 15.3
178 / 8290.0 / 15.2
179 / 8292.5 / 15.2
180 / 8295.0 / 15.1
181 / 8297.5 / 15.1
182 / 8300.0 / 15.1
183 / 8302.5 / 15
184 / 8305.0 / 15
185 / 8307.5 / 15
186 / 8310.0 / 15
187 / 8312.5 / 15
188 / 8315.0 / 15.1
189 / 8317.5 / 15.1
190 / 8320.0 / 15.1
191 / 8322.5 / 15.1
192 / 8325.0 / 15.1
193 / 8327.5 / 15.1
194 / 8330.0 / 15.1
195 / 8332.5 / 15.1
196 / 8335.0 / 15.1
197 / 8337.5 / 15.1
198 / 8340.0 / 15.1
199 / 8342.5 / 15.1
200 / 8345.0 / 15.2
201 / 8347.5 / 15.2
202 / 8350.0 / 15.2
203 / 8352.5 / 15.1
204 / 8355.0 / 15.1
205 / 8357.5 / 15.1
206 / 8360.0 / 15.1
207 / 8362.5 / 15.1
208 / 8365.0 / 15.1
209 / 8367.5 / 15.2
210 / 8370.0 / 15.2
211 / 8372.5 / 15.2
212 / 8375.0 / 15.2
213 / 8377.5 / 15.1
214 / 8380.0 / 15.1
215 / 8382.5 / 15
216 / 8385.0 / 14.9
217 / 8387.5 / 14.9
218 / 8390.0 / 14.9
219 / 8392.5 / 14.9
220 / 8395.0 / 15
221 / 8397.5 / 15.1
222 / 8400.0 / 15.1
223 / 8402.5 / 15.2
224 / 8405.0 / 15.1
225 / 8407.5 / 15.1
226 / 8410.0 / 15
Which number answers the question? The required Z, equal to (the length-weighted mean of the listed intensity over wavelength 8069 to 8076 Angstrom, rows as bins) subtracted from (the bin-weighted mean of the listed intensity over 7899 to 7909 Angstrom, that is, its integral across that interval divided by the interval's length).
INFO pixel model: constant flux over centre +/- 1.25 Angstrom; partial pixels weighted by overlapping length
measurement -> 0.6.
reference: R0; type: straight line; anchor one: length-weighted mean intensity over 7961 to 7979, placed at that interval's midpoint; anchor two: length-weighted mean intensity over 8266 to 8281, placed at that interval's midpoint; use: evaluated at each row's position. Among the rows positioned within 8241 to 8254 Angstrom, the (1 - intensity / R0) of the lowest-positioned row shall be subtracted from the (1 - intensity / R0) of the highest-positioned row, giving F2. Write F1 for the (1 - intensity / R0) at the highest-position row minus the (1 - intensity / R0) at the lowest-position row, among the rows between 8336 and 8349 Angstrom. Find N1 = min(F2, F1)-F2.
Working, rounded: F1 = -0.01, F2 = 0.017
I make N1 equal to -0.026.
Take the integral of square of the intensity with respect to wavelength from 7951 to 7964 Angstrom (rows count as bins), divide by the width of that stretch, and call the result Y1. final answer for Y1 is 264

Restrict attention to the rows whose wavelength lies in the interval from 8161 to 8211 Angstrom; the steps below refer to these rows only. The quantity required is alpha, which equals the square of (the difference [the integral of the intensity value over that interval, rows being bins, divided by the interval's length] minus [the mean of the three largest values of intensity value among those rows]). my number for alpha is 0.097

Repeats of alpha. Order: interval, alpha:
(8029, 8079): 0.015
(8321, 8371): 0.006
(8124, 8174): 0.012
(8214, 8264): 0.081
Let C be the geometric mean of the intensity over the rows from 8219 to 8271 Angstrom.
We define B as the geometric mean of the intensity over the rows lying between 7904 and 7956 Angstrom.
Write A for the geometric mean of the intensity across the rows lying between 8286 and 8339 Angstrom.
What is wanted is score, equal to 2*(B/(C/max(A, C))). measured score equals 32.3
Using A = 15.1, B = 16.2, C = 15.5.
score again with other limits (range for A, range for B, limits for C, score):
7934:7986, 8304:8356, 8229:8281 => 31.3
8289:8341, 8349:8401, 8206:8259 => 30.2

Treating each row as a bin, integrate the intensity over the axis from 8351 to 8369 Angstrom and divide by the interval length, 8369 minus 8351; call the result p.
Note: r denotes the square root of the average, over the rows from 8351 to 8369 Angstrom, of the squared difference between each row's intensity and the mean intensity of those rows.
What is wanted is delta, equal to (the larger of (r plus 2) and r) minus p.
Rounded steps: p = 15.1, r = 0.035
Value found -13.1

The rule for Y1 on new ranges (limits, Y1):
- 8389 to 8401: 225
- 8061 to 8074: 260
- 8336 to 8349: 229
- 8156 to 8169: 253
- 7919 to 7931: 264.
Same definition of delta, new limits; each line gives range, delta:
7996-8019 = -14.1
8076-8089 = -14.0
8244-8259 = -13.5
